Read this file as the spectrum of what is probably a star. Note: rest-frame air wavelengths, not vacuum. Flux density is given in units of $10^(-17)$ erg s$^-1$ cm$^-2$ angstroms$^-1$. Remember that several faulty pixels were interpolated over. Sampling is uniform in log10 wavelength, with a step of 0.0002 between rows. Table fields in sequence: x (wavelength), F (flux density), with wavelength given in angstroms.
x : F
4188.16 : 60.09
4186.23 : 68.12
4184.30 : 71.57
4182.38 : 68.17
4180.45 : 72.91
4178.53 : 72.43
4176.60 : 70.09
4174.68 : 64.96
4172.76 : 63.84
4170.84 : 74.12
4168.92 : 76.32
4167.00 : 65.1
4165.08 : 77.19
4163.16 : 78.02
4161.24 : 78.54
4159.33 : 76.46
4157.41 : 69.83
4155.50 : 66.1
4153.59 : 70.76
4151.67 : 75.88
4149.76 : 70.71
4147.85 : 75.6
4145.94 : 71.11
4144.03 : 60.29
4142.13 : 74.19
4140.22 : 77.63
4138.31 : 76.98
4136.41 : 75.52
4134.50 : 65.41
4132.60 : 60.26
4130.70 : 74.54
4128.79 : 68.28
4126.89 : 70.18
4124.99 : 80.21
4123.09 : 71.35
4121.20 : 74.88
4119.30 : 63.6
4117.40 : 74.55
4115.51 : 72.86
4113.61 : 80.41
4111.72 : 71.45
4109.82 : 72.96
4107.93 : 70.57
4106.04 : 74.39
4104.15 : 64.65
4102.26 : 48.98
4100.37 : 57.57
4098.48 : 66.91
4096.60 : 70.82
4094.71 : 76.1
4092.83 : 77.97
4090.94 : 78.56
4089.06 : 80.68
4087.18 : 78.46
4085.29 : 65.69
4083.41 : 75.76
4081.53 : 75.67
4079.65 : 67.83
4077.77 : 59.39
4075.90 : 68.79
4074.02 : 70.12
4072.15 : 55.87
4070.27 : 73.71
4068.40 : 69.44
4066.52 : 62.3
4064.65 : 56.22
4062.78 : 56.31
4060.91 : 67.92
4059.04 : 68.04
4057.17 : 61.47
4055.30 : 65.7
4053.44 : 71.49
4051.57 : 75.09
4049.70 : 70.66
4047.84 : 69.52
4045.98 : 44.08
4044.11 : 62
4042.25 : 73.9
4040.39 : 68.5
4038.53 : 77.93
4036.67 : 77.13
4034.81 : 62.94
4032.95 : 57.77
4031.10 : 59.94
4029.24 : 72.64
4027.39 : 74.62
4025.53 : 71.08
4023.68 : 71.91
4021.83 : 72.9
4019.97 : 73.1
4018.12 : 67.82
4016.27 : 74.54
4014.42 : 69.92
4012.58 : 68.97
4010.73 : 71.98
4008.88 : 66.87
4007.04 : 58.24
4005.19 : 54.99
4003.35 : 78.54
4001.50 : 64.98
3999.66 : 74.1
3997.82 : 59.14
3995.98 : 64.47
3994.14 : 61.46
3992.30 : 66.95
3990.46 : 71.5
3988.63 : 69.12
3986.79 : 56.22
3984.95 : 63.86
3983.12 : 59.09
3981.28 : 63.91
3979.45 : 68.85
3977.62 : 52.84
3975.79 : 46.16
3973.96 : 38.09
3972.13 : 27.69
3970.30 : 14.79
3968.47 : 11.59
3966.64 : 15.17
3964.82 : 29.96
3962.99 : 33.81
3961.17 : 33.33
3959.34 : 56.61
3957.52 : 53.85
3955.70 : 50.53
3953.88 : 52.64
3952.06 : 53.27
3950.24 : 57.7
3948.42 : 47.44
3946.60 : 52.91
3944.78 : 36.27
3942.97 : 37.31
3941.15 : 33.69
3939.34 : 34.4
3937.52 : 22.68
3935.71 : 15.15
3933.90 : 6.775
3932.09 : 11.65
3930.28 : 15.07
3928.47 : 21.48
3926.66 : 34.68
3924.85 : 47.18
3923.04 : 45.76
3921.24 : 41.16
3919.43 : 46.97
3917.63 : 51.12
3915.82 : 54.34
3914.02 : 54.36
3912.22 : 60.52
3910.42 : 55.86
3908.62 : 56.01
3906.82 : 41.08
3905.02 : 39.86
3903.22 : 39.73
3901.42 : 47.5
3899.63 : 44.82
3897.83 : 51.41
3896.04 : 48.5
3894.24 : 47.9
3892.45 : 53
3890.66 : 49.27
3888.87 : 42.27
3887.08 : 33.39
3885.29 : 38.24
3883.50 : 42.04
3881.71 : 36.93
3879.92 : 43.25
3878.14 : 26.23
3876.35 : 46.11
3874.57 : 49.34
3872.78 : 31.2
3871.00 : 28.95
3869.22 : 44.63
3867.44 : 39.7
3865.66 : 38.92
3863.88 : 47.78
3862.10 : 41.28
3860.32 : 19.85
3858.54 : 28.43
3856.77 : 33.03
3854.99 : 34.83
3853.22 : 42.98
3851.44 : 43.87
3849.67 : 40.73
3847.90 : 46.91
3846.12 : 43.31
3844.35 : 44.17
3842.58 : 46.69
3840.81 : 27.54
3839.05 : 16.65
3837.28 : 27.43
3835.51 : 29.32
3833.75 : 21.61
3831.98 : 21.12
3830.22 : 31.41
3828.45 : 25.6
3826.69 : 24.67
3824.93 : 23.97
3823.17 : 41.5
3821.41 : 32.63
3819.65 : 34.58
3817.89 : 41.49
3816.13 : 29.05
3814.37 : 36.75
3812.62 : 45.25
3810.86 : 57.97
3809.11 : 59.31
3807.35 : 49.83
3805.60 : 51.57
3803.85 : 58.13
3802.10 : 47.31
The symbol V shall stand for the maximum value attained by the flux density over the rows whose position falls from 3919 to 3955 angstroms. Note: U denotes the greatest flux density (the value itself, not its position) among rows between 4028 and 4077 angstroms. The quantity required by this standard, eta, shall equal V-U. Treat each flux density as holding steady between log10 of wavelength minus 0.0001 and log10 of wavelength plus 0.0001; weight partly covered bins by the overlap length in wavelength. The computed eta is -20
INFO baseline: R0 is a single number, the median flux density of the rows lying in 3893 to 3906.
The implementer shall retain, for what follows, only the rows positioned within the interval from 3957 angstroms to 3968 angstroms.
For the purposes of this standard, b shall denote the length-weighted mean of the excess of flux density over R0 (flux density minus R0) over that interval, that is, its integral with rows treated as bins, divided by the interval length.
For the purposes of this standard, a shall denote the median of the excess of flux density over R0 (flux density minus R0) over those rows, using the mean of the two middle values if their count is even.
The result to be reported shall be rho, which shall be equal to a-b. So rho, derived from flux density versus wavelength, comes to -1.9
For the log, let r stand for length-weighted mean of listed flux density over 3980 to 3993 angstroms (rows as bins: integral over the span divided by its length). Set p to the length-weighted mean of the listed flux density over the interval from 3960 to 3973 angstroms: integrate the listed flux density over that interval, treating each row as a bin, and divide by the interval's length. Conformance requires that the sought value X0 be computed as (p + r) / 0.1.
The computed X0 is 888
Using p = 24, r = 64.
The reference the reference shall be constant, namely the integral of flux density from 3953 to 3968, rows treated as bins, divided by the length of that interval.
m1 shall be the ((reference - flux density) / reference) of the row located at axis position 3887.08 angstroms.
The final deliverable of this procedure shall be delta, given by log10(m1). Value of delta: -0.8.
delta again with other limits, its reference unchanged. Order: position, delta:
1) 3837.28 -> -0.5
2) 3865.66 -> -1.6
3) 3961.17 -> -0.8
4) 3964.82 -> -0.6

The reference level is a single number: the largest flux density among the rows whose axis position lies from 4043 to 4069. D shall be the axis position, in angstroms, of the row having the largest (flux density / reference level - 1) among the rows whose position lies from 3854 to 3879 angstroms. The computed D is 3874.57 angstroms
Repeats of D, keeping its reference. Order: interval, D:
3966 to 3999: 3990.46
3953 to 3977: 3959.34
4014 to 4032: 4027.39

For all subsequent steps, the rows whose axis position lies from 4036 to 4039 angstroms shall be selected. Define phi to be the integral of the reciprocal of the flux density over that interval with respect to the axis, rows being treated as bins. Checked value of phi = 0.04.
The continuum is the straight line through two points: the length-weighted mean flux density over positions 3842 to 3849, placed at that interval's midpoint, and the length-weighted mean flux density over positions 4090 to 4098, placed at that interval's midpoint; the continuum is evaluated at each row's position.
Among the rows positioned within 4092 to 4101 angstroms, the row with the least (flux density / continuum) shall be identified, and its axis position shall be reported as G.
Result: 4100.37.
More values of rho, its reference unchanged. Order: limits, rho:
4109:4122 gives 0.0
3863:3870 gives -0.6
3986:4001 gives 0.3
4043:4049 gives 2.5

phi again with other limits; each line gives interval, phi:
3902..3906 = 0.10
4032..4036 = 0.07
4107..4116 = 0.12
